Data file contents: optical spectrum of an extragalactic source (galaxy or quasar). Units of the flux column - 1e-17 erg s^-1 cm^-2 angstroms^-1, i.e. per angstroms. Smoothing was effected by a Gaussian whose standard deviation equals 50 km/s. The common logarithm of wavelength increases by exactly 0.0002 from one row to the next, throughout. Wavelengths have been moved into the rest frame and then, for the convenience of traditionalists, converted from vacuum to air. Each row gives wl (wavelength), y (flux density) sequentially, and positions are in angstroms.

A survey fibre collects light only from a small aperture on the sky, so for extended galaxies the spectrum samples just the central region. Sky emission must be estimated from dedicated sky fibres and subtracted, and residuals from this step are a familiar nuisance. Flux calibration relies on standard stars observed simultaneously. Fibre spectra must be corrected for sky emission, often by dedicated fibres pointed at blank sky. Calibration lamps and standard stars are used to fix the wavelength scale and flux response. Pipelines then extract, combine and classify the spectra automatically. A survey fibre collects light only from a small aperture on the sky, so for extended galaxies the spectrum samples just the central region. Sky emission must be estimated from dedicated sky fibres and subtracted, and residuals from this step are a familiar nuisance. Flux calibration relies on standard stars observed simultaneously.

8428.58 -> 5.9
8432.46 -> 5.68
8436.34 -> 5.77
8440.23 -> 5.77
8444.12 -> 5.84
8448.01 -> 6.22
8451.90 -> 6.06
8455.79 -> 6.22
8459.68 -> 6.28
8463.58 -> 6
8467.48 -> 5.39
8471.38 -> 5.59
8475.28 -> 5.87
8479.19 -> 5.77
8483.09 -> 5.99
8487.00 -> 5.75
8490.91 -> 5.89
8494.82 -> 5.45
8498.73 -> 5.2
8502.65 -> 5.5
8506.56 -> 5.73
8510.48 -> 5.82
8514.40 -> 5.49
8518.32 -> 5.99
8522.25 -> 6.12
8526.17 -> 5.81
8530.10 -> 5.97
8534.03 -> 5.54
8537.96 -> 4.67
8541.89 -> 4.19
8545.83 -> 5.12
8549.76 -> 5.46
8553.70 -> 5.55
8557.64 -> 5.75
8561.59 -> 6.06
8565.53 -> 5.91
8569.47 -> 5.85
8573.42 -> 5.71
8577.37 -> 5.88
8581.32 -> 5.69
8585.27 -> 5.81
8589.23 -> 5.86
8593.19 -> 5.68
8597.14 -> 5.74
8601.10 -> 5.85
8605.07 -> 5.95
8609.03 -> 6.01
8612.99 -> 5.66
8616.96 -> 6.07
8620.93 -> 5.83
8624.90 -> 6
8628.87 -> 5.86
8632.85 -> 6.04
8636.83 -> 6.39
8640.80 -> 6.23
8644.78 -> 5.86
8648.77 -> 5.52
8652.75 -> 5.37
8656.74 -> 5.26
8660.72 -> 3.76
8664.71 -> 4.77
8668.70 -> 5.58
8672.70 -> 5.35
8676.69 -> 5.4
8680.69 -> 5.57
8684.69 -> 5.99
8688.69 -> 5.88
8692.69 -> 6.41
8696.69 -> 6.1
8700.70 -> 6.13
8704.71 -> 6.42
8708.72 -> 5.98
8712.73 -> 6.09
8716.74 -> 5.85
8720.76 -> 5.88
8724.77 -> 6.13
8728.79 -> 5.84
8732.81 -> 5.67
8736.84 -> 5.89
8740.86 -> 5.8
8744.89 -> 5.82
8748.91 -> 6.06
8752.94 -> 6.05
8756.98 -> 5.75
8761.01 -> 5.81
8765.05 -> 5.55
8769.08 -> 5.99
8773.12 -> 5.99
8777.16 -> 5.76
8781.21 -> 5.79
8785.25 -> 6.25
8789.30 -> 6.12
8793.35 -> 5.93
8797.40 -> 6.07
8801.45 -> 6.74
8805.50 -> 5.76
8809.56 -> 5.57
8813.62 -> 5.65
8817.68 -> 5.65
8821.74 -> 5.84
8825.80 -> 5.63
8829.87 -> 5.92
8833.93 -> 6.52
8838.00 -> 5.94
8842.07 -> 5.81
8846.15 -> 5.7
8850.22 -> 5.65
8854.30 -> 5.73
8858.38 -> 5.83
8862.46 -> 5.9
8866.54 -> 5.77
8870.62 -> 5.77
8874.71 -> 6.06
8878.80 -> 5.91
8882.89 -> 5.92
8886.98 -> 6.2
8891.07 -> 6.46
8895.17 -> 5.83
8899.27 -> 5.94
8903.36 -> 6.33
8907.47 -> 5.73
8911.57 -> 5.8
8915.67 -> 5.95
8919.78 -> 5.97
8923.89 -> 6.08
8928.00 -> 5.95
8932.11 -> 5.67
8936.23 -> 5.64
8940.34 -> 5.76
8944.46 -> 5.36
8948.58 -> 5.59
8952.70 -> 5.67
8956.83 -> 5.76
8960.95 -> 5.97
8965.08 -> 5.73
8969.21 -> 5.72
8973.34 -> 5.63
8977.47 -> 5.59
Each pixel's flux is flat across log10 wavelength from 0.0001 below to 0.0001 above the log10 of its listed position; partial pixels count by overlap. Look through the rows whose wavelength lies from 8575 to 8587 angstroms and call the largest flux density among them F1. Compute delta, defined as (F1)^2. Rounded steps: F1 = 5.88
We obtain 34.6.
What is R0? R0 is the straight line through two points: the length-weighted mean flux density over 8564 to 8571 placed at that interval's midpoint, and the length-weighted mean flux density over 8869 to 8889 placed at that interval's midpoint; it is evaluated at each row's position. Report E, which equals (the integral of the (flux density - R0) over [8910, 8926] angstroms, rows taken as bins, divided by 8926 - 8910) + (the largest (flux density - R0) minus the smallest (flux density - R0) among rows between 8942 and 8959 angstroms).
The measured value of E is 0.4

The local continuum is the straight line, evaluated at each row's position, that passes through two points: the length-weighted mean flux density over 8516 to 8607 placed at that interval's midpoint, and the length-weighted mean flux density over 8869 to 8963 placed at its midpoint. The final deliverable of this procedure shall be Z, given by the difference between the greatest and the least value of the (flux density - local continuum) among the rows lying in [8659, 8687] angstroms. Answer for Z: 2.2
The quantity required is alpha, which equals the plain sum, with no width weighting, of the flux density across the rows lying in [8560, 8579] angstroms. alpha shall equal 29.4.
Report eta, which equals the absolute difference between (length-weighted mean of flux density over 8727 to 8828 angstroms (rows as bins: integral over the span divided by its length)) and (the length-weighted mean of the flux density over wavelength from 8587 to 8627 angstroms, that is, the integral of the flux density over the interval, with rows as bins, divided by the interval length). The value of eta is 0.01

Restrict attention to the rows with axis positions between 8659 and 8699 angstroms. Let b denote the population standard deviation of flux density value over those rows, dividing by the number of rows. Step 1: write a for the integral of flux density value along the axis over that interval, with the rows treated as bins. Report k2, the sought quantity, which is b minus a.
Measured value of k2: -219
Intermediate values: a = 220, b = 0.72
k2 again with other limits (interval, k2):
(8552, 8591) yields -226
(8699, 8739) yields -239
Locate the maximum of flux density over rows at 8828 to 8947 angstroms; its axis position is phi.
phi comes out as 8833.93 angstroms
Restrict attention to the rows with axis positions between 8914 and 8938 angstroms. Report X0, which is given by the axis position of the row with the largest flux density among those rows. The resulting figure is 8923.89 angstroms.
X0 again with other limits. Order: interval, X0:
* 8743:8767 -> 8748.91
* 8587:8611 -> 8609.03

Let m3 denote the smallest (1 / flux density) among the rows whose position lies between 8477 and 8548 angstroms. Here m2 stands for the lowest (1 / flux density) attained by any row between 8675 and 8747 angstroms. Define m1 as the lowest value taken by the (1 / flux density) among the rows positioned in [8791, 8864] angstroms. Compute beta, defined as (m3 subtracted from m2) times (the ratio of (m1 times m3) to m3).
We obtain -0.0011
